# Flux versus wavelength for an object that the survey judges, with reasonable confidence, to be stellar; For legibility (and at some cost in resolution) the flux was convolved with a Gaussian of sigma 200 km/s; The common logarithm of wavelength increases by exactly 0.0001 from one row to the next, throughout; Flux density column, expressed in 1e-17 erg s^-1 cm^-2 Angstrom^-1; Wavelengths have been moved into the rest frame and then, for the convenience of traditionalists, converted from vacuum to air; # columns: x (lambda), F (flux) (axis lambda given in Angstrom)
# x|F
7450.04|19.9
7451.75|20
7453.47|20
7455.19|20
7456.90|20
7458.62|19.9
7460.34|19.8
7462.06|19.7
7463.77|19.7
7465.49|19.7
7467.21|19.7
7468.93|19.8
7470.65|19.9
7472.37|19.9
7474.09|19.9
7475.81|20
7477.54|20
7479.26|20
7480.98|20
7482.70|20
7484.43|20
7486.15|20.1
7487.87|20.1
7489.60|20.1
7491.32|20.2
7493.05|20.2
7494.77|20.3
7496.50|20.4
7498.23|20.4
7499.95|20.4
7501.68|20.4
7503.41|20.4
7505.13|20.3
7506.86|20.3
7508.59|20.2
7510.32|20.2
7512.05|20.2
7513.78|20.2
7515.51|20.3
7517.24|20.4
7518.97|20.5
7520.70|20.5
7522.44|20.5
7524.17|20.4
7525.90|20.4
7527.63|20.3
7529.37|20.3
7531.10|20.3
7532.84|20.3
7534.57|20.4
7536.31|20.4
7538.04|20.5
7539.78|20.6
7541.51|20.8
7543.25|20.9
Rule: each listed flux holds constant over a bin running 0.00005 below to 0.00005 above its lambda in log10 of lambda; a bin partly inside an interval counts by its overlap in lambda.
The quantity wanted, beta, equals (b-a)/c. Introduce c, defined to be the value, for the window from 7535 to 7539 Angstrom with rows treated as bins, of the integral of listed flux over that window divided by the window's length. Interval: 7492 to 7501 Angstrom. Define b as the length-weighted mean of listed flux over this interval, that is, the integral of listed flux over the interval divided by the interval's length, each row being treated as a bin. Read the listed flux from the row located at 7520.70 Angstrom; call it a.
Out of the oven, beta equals -0.008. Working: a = 20.5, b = 20.33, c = 20.4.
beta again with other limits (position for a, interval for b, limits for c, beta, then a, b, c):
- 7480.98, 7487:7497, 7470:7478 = 0.011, 20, 20.21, 19.9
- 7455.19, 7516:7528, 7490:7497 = 0.021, 20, 20.44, 20.3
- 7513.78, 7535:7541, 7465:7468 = 0.016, 20.2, 20.52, 19.7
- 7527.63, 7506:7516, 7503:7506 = -0.004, 20.3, 20.23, 20.4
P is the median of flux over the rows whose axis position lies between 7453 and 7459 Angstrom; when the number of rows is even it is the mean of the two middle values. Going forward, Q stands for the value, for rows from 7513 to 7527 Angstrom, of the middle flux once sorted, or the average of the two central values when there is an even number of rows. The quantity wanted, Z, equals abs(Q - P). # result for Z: 0.40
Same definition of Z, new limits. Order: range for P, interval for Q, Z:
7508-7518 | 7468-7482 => 0.25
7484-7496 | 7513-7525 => 0.30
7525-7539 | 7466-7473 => 0.50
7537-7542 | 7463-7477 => 0.75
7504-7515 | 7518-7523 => 0.30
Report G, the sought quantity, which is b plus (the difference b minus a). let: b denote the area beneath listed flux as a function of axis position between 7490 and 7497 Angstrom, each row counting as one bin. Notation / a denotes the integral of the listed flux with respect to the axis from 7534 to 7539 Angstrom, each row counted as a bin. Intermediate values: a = 102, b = 142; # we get 182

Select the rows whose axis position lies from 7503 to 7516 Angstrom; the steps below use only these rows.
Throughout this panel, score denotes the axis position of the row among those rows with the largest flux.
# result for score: 7503.41 Angstrom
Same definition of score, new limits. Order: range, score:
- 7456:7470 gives 7456.90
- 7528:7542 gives 7541.51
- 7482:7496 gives 7494.77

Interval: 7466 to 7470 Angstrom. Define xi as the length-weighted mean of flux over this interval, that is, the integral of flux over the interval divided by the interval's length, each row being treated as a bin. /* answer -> 19.7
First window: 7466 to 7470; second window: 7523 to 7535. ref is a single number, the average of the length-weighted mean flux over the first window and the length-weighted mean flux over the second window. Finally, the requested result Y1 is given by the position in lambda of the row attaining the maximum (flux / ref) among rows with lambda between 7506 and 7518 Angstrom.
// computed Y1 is 7517.24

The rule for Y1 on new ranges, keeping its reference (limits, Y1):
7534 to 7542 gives 7541.51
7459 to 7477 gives 7475.81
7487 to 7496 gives 7494.77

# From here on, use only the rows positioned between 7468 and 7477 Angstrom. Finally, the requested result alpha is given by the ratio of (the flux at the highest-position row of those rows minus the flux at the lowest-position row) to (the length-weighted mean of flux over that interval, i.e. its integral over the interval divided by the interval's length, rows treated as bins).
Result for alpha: 0.010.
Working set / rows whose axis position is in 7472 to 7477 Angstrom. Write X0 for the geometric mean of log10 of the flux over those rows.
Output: 1.30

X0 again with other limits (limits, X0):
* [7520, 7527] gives 1.31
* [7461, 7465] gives 1.29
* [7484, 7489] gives 1.30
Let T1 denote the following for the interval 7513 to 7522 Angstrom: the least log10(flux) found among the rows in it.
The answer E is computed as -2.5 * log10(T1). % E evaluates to -0.289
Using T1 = 1.31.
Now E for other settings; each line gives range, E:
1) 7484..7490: -0.286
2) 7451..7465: -0.280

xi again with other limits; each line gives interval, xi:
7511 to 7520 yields 20.3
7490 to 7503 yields 20.3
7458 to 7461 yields 19.8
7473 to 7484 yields 20.0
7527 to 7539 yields 20.3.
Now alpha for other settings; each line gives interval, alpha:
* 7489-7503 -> 0.015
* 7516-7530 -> -0.005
